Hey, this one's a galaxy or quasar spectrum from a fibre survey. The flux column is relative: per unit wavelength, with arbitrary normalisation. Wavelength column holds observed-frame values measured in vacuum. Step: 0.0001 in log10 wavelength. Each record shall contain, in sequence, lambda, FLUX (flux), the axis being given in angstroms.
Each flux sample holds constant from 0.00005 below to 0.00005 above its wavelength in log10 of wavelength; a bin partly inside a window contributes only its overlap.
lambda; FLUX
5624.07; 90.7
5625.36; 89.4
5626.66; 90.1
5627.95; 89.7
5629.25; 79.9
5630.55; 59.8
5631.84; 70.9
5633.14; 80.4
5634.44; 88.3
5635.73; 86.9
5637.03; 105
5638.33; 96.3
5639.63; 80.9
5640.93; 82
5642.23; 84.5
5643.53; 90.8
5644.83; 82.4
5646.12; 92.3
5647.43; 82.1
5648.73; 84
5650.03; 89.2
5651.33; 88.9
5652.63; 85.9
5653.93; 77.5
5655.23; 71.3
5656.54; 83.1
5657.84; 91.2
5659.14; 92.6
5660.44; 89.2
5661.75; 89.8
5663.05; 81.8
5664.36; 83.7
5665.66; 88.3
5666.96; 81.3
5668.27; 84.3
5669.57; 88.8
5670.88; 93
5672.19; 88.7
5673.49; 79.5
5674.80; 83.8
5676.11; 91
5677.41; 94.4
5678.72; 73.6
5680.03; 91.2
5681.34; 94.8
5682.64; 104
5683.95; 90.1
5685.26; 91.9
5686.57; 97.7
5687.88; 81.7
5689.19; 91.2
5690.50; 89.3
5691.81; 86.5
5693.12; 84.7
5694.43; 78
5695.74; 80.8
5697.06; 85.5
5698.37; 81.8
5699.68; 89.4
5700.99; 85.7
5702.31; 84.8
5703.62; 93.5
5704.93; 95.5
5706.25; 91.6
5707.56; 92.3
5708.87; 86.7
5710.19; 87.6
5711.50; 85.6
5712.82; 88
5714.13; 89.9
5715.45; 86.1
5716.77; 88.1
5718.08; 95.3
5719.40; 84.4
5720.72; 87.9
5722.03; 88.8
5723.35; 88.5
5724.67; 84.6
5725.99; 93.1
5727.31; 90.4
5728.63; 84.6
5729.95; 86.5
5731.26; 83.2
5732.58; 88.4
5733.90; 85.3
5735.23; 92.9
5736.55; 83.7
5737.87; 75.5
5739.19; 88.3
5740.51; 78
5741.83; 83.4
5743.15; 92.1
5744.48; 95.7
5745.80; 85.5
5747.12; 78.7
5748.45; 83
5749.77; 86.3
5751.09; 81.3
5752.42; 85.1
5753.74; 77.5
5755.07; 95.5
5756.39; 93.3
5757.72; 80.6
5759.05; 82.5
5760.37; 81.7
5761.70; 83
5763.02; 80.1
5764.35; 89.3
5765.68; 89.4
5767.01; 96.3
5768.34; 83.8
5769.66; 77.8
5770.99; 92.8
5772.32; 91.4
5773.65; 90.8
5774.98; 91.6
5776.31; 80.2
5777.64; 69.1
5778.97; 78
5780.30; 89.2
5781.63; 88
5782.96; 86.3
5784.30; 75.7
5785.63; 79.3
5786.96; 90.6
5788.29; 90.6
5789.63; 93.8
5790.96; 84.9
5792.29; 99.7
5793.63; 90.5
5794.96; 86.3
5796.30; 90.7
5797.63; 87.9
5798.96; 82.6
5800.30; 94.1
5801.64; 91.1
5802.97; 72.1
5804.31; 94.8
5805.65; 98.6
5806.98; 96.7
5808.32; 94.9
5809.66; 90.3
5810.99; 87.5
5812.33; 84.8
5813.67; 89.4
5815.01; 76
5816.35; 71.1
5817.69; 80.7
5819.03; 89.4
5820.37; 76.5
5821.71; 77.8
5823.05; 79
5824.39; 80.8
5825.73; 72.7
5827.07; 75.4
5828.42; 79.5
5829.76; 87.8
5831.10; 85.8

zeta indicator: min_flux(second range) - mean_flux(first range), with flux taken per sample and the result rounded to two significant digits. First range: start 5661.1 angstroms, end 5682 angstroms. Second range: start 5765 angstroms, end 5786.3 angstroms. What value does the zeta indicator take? -18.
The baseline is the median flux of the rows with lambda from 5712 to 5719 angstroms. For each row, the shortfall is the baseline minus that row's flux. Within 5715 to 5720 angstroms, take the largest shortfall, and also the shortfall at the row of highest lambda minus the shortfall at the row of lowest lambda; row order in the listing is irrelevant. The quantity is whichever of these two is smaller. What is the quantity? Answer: 1.7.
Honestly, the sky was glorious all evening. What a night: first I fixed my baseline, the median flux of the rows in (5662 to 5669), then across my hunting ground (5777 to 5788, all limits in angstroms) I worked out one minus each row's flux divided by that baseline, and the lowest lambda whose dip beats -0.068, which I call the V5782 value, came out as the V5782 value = 5777.64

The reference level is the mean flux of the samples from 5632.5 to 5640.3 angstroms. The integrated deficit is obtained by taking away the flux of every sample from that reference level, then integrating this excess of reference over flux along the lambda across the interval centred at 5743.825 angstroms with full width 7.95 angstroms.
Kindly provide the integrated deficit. 32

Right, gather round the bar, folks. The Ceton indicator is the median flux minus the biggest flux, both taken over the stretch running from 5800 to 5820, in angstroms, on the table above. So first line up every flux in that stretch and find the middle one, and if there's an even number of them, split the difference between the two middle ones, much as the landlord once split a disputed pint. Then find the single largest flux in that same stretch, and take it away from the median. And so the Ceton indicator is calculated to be -9.2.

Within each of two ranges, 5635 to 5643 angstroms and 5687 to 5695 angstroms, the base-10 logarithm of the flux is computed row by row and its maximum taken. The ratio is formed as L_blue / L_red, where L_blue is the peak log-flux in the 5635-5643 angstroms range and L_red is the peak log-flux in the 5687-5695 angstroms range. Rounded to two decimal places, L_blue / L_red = 1.03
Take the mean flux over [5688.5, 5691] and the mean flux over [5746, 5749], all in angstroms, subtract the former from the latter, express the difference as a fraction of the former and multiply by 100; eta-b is -10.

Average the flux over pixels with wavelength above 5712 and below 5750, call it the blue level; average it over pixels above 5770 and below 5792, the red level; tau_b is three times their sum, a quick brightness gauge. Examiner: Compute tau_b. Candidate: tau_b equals 518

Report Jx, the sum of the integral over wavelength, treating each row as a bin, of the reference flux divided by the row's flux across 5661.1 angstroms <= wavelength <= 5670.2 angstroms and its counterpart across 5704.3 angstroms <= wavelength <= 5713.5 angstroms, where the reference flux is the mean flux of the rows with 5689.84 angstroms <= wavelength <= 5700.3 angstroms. 17.7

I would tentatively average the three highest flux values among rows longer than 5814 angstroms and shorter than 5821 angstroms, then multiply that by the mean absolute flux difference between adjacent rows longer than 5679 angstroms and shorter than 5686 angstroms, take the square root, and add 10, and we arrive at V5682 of 34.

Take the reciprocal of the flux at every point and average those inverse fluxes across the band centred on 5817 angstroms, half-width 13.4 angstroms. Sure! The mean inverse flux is 0.0120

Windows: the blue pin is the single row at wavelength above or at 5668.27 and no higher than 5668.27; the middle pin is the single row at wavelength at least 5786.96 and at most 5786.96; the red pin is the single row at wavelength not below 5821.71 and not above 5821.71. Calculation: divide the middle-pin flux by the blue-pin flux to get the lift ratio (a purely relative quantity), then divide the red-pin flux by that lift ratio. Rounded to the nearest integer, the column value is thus 72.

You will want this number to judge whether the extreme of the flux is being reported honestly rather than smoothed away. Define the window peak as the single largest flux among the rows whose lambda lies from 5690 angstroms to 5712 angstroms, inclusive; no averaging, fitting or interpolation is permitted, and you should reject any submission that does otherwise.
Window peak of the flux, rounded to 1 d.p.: 95.5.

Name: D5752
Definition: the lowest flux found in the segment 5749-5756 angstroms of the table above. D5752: 77.5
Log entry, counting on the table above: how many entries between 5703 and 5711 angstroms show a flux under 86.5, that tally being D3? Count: 0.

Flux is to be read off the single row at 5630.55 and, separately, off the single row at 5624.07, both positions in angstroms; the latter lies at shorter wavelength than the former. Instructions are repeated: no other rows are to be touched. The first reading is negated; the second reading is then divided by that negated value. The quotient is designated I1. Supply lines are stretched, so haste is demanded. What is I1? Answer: -1.52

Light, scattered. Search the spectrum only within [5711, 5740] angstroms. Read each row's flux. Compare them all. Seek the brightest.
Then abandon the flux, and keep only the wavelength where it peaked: 5718.08 angstroms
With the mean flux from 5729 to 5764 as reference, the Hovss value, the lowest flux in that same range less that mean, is -9.4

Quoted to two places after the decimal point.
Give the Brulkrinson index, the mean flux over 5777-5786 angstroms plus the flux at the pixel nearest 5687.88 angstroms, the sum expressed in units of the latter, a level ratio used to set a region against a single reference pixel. 1.99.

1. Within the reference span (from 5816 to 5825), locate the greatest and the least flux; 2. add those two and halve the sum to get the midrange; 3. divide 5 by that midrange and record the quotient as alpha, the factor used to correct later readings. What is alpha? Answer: 0.062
